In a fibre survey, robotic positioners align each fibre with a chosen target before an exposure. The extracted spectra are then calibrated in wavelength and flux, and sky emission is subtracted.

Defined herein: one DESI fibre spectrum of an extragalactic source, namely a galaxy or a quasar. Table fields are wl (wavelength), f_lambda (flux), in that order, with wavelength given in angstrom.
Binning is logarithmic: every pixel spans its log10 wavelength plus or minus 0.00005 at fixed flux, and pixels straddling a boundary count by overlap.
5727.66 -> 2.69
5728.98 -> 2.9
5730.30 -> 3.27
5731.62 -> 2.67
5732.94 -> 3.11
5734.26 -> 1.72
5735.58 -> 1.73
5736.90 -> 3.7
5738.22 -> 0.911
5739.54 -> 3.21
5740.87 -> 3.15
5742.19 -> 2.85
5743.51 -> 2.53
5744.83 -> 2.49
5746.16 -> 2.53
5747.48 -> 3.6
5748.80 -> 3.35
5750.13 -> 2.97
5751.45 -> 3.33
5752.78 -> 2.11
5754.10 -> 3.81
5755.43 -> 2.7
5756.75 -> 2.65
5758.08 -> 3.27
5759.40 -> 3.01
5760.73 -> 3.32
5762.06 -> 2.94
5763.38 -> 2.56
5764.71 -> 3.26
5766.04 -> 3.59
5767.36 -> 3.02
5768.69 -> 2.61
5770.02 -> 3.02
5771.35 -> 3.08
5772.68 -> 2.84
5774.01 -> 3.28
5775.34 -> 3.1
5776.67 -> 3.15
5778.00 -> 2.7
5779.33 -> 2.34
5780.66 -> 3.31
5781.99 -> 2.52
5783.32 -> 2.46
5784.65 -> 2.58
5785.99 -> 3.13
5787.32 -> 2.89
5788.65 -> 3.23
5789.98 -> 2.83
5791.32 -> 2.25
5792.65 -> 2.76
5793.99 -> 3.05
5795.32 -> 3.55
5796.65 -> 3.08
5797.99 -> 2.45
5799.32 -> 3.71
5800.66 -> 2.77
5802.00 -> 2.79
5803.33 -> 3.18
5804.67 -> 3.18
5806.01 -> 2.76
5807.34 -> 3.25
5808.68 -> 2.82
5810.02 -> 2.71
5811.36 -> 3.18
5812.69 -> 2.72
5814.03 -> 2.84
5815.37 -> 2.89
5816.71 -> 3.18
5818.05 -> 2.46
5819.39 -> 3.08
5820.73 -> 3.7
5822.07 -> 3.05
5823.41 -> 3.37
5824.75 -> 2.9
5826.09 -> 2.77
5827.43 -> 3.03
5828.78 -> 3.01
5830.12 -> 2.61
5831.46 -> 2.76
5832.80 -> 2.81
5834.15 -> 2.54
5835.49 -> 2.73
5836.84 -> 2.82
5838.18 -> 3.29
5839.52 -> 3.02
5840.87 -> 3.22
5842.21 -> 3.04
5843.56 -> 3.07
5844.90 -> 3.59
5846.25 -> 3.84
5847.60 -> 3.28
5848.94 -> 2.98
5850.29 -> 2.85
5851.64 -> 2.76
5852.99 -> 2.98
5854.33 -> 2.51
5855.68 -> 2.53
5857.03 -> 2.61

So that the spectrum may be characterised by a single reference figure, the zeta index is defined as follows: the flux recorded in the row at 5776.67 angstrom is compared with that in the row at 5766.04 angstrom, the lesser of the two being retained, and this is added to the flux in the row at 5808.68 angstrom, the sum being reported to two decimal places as 5.97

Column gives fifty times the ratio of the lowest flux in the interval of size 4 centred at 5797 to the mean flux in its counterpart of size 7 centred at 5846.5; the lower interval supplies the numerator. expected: 37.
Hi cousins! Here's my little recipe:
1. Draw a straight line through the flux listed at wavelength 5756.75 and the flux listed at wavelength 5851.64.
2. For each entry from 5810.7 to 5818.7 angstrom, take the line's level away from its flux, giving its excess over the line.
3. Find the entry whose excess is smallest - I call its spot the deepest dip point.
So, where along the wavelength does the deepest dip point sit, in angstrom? 5818.05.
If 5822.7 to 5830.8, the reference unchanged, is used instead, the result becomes 5830.12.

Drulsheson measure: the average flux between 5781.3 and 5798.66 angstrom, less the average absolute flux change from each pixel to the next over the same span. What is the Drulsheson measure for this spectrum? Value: 2.44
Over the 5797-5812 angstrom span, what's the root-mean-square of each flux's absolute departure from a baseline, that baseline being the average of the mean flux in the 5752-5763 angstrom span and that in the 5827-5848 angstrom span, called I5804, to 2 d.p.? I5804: 0.34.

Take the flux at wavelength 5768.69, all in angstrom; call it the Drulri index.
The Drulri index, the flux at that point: 2.61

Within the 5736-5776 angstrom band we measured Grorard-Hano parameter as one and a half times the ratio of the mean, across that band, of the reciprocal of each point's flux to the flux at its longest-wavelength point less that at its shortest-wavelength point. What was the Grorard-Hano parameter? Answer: -0.9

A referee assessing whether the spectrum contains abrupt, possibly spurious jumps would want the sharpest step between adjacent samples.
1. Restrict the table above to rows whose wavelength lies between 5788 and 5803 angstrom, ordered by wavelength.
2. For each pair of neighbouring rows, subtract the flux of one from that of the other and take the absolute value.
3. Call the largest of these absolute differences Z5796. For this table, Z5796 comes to 1.26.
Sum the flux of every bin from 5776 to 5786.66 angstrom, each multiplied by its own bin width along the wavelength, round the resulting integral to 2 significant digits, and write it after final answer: 30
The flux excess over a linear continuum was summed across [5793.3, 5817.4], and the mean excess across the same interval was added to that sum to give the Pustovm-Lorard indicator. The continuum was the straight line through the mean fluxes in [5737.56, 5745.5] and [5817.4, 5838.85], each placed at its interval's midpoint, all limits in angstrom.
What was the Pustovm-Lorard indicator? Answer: 3.4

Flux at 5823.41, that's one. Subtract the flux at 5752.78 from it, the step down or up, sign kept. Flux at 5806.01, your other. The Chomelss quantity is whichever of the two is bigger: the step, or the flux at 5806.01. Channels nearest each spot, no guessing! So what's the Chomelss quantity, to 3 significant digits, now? 2.76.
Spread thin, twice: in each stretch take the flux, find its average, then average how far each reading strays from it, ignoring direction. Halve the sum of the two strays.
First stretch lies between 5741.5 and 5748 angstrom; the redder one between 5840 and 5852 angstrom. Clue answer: 0.30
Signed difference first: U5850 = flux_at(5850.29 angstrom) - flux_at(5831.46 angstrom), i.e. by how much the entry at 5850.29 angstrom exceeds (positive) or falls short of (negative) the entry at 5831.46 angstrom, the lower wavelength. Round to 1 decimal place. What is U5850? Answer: 0.1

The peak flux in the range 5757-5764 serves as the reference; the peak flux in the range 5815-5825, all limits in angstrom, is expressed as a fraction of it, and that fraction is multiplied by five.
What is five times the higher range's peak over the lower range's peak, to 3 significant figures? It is 5.57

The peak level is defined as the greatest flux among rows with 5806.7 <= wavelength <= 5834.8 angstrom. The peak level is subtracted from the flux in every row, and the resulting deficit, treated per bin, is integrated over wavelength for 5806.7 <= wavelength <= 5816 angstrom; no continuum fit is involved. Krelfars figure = -7.3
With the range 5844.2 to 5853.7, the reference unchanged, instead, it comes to -4.9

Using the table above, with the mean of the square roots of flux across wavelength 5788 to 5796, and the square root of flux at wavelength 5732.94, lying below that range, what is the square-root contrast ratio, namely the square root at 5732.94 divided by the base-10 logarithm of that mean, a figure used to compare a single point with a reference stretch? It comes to 7.55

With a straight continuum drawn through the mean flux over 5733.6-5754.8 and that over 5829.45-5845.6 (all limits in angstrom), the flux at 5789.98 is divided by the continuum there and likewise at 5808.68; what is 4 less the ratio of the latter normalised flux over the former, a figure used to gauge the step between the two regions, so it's 3.02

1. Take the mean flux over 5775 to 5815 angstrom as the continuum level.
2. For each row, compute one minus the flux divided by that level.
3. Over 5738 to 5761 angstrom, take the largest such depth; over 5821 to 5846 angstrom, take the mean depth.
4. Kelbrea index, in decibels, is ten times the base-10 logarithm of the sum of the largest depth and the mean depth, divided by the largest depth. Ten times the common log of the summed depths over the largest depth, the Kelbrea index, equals -0.2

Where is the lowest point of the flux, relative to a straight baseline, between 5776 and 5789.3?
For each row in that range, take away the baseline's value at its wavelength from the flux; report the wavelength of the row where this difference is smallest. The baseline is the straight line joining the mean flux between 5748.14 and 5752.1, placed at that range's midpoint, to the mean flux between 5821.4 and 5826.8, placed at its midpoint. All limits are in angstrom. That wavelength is 5779.33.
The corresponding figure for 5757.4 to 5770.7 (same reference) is 5763.38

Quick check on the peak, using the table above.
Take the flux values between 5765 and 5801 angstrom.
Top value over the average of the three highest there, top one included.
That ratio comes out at 1.03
